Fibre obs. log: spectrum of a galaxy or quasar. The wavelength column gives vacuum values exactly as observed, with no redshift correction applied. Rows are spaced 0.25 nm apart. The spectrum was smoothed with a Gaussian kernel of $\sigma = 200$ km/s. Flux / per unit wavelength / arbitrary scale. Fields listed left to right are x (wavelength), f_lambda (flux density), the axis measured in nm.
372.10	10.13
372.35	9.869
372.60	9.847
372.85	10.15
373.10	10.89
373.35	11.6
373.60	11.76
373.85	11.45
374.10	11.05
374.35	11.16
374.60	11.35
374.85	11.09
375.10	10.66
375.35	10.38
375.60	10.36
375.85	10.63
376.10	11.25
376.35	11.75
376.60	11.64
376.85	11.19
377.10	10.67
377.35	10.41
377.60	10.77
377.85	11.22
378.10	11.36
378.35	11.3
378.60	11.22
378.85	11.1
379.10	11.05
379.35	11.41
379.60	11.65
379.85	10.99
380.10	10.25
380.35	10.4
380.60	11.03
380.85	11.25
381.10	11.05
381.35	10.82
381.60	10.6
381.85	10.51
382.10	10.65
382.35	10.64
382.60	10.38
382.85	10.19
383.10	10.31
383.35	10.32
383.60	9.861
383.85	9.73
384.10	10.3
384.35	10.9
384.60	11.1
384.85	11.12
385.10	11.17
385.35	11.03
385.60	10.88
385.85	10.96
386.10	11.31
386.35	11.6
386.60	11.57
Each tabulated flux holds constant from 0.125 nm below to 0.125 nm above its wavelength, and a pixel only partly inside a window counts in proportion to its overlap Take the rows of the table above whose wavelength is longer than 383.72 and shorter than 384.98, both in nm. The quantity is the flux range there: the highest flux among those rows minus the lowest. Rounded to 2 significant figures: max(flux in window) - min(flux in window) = 1.4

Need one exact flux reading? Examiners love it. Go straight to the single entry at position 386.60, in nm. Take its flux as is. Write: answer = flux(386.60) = 11.57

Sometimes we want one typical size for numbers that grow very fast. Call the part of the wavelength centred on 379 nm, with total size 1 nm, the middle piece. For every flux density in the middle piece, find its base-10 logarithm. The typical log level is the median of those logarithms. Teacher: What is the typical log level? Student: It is 1.05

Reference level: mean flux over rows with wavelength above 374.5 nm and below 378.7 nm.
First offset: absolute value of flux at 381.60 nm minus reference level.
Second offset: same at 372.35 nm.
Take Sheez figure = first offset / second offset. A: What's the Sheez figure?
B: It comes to 0.4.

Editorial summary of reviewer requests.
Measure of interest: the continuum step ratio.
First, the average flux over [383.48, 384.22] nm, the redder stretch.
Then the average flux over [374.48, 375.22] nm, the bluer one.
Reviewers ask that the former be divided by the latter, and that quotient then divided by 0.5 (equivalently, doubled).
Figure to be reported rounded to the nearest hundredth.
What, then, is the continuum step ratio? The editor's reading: 1.81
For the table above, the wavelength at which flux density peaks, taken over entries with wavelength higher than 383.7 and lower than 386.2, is 386.10 nm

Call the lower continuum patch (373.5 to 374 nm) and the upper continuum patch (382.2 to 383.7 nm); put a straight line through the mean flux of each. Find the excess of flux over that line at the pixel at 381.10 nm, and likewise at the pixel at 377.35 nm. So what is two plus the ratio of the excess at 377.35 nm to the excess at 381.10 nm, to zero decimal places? 1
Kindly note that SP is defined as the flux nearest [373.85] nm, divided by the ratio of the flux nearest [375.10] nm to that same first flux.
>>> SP 12.3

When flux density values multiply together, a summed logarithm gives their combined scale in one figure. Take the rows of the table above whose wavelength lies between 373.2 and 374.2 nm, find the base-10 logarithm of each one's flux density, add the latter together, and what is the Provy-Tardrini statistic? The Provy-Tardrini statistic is 4.24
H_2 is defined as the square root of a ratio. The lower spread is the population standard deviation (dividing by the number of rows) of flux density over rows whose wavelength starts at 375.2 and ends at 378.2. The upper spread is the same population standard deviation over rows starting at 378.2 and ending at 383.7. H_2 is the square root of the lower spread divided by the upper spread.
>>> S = 1.02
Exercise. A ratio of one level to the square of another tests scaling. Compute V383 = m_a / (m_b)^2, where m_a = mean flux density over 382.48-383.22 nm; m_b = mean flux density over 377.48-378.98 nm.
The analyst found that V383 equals 0.083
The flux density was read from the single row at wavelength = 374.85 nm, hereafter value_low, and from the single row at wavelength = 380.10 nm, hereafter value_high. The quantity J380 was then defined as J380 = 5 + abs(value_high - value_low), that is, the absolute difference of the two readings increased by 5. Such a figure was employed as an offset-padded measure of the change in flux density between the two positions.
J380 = 5.84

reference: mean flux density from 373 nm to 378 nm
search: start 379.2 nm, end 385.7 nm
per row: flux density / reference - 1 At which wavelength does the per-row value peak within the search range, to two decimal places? 379.60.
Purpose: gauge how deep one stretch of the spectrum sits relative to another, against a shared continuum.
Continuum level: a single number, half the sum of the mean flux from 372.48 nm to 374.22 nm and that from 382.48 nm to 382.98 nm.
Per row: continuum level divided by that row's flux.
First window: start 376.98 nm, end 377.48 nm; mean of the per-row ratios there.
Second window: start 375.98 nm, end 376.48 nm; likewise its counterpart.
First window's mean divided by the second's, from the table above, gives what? 1.09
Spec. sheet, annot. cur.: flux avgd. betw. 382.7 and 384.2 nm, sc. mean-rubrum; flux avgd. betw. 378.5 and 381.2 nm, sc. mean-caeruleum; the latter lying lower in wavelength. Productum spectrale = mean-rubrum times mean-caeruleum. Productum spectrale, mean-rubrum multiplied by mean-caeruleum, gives 112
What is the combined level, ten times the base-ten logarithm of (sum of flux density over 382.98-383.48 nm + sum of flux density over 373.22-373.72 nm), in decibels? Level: 16.4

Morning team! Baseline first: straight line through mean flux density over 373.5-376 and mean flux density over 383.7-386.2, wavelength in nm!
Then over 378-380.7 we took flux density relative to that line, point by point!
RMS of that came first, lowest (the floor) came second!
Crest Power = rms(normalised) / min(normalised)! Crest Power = 1.08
